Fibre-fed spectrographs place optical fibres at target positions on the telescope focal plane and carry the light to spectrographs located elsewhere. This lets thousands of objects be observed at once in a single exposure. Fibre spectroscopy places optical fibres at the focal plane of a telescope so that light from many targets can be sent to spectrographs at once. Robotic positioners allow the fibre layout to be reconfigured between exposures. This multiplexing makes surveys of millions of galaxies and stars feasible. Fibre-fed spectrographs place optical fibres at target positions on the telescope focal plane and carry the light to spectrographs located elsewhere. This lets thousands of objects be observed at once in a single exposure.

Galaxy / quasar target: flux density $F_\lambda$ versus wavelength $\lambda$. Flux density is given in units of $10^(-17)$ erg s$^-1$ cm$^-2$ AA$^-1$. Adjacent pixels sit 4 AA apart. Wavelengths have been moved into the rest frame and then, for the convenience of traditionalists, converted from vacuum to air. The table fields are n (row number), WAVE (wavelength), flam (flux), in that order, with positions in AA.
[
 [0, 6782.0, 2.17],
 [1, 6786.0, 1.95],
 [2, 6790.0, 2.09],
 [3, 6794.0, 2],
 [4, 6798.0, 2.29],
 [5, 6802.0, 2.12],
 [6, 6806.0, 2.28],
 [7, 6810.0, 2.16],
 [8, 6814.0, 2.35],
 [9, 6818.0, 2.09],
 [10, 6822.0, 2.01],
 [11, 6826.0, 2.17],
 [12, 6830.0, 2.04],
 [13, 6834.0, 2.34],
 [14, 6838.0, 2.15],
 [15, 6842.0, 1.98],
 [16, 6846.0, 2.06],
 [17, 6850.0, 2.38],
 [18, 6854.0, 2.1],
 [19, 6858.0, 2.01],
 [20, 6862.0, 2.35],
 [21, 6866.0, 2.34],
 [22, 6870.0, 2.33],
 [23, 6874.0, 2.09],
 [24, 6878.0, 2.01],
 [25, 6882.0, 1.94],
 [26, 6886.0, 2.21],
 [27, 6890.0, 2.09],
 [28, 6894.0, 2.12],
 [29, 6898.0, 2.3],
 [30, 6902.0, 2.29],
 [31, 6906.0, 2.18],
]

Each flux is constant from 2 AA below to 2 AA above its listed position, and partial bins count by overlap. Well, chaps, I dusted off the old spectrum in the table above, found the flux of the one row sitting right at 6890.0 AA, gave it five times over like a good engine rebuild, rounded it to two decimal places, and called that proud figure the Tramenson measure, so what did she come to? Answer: 10.45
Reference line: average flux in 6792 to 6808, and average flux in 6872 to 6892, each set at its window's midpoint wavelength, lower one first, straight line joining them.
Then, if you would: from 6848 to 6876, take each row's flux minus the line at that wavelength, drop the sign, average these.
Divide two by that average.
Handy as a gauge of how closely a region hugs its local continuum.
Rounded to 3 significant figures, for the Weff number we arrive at 12.4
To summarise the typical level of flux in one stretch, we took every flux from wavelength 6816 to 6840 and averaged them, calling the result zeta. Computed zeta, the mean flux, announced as 2.13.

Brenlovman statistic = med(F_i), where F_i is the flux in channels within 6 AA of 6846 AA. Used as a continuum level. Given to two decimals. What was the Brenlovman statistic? 2.06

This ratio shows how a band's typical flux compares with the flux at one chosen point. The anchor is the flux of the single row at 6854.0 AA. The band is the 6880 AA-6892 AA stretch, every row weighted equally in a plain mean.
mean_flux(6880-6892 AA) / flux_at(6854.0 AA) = 0.990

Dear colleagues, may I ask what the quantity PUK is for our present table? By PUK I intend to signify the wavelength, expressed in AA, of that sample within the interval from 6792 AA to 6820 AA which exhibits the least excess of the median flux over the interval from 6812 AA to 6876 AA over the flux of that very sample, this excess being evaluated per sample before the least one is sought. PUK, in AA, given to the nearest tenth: 6814.0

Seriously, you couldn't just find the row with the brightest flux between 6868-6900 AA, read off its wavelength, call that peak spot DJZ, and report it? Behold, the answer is 6870.0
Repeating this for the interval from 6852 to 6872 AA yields 6862.0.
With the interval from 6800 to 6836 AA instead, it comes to 6814.0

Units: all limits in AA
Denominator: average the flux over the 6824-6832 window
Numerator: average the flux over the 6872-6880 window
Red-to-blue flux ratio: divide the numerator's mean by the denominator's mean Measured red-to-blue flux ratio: 0.97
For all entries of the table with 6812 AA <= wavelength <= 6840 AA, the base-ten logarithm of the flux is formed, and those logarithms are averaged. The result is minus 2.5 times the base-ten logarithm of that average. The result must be 1.19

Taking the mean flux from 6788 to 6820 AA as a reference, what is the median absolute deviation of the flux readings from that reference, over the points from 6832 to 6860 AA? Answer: 0.16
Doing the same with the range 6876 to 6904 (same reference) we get 0.12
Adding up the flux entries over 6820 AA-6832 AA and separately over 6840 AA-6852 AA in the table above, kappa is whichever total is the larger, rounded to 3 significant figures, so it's 6.42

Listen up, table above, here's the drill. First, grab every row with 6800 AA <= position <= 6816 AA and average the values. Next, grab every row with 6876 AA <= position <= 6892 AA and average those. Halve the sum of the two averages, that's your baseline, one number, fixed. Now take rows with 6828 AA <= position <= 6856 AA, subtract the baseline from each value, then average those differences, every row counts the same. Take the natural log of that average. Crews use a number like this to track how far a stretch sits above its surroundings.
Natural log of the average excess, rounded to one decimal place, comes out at -5.3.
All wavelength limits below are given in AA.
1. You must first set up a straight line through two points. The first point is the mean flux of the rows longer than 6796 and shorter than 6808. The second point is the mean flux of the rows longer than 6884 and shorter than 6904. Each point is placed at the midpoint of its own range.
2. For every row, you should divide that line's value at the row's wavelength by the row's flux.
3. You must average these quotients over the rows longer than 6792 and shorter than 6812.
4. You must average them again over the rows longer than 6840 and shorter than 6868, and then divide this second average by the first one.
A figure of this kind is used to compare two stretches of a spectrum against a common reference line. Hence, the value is 0.99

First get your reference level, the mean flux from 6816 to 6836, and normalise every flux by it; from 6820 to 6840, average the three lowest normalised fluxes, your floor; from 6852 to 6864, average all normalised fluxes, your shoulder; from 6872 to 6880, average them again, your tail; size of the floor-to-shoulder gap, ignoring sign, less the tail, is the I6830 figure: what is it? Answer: -0.922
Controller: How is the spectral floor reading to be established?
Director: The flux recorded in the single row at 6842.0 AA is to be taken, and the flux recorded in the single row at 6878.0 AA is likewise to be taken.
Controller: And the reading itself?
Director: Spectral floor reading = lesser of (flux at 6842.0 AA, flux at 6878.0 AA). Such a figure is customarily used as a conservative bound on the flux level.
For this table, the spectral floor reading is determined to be 1.98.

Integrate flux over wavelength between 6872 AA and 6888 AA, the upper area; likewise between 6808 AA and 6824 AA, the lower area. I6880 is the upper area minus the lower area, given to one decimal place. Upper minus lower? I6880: -1.4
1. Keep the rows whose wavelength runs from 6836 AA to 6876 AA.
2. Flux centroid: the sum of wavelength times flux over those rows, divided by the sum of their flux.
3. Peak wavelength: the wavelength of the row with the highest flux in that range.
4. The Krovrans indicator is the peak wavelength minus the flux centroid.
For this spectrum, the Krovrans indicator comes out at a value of -6.3 AA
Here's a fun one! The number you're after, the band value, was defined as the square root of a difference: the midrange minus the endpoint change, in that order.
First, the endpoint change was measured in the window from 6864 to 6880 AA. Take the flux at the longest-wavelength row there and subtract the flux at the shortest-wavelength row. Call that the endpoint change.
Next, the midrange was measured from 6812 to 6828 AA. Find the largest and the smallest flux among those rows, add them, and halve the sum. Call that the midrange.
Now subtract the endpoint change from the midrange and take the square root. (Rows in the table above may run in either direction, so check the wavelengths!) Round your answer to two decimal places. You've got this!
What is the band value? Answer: 1.58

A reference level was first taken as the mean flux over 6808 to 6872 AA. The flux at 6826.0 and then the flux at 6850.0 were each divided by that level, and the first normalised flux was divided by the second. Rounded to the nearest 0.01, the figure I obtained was 0.91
